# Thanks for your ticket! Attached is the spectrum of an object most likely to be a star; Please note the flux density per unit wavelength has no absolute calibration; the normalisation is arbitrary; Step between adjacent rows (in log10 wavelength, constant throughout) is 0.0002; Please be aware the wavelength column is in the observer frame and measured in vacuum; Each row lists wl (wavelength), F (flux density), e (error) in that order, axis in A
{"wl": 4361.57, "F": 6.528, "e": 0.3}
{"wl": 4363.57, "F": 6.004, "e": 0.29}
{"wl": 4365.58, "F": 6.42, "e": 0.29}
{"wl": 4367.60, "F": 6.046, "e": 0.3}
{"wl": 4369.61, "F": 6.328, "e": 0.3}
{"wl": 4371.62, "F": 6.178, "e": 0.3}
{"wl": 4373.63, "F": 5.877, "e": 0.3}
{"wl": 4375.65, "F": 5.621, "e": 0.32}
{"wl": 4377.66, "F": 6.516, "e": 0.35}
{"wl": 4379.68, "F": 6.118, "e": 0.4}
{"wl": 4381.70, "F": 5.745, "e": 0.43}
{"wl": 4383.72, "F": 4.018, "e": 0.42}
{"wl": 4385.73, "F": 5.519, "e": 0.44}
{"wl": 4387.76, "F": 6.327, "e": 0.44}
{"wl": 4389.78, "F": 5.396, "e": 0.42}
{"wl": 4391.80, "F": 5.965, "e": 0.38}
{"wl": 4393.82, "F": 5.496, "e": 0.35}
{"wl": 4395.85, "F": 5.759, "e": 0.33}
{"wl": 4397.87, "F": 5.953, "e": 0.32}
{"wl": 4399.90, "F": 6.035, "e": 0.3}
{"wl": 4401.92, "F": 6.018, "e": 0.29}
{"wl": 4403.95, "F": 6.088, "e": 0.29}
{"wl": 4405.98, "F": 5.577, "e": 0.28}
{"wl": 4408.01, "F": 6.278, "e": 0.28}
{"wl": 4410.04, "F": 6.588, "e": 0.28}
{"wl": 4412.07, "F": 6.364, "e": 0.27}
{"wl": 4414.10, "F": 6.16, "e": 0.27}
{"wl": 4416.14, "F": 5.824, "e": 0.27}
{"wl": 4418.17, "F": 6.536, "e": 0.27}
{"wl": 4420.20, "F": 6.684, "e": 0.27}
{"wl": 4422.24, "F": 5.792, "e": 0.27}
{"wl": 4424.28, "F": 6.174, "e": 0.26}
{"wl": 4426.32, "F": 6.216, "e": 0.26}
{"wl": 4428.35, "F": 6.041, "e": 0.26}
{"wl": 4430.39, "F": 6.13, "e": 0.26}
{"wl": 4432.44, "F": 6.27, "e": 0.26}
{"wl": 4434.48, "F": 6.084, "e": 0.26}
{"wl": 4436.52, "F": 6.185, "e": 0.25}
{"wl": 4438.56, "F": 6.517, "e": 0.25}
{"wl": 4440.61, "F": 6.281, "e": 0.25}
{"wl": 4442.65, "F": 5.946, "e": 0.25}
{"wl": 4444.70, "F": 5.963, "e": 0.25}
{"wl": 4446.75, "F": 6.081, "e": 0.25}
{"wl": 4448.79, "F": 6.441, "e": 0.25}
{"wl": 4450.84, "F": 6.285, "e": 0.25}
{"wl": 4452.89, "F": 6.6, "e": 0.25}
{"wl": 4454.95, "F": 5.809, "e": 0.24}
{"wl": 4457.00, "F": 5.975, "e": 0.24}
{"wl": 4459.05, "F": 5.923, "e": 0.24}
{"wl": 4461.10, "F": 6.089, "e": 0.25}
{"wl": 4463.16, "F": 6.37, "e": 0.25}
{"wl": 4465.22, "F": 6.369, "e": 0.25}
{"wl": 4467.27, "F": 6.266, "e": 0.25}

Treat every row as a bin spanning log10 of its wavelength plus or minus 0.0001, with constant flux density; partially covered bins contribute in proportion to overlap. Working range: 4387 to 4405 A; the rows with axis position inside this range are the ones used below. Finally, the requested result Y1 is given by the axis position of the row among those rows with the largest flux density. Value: 4387.76 A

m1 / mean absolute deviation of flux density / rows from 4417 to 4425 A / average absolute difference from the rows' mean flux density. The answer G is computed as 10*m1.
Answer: 3.1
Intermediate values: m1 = 0.31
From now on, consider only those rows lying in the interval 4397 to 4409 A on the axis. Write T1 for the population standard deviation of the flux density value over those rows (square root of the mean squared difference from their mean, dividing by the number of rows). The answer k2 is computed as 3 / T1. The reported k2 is 14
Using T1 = 0.21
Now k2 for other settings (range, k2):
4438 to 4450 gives 13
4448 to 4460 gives 10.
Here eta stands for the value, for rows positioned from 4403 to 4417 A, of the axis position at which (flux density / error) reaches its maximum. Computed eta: 4412.07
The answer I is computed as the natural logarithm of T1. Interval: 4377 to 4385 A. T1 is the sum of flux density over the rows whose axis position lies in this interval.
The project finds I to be 3.11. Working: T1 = 22.4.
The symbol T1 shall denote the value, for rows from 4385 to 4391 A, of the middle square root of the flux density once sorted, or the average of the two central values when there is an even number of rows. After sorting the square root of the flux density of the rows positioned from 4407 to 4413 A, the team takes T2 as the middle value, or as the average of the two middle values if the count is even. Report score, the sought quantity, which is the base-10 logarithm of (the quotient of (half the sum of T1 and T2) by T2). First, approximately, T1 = 2.35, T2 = 2.52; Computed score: -0.015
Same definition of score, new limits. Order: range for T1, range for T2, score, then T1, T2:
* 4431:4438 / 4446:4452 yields -0.002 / 2.49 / 2.51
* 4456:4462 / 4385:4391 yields 0.009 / 2.44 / 2.35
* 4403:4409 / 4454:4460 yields 0.003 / 2.47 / 2.43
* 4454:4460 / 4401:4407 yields -0.002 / 2.43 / 2.45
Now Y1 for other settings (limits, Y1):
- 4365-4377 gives 4365.58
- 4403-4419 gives 4410.04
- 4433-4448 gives 4438.56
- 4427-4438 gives 4432.44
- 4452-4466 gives 4452.89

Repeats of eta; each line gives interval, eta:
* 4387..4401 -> 4399.90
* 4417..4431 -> 4420.20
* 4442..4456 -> 4452.89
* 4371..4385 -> 4371.62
